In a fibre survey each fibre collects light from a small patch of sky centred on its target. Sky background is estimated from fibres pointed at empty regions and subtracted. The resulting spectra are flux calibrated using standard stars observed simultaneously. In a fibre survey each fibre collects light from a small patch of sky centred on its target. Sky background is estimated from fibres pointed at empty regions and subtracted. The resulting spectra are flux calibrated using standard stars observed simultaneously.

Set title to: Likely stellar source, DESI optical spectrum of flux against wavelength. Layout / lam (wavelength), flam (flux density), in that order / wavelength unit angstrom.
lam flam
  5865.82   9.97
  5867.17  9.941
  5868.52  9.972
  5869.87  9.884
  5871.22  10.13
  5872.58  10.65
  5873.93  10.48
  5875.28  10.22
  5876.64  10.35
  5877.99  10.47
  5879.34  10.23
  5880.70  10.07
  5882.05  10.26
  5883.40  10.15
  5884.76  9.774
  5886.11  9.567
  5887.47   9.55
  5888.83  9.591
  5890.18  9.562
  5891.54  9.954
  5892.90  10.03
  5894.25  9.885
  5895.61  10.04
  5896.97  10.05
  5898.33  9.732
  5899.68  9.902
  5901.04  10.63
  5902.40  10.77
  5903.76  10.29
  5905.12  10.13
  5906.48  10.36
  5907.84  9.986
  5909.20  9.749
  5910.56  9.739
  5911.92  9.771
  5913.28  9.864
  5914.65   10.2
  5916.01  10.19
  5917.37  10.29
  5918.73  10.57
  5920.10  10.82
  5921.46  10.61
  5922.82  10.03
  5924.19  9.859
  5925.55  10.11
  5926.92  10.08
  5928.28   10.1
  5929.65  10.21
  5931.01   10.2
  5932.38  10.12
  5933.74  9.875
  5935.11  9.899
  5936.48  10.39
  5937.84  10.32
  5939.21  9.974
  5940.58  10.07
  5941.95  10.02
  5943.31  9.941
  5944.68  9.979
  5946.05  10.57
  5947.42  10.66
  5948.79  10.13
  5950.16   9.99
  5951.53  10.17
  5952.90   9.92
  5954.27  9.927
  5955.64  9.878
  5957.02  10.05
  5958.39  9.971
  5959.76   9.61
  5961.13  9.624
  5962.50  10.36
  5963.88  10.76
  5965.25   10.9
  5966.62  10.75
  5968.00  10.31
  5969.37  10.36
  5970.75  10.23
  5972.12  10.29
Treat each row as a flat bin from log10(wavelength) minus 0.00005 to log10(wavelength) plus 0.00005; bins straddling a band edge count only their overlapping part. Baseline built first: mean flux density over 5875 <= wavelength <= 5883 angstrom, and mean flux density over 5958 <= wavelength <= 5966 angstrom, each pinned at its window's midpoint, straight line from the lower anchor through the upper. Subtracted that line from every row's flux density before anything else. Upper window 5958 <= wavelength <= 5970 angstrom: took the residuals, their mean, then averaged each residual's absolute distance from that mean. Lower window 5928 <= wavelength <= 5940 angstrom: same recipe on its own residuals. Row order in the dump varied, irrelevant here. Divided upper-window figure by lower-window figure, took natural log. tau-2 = 0.97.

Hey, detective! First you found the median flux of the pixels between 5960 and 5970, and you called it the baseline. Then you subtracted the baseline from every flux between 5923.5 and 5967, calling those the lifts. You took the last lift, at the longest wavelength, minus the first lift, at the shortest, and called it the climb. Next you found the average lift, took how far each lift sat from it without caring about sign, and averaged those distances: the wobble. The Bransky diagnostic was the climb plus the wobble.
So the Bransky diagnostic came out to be 1.13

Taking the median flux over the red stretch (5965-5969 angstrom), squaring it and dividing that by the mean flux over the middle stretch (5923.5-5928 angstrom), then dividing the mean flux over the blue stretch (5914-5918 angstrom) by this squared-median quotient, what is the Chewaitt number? 0.89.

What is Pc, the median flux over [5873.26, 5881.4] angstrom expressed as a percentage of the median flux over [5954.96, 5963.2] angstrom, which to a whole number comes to 104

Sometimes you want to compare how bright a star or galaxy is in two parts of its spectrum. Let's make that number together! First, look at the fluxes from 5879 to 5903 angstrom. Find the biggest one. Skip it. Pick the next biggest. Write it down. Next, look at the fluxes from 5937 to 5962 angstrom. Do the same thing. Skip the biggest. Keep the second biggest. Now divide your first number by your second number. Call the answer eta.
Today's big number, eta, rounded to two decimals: 1.01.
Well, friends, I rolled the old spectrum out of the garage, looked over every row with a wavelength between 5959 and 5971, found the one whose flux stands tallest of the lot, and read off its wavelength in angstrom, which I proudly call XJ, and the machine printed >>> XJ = 5965.25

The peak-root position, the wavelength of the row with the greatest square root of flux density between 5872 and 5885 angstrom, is 5872.58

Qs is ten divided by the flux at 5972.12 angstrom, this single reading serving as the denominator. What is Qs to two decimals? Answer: 0.97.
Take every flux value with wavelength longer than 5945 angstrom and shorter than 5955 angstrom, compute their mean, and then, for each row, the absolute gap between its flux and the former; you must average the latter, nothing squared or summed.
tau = 0.24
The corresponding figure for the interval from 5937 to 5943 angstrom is 0.11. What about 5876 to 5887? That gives 0.23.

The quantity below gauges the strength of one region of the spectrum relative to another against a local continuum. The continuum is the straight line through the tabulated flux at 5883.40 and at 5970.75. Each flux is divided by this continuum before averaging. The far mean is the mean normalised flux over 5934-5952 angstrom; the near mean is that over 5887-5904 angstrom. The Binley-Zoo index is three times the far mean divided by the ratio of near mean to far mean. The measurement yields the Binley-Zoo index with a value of 3.02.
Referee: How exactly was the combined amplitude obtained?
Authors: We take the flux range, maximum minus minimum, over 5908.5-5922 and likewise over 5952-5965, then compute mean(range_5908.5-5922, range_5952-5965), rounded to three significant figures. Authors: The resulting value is 1.12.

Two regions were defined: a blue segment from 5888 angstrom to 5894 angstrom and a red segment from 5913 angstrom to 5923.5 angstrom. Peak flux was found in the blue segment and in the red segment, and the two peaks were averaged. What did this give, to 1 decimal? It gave 10.4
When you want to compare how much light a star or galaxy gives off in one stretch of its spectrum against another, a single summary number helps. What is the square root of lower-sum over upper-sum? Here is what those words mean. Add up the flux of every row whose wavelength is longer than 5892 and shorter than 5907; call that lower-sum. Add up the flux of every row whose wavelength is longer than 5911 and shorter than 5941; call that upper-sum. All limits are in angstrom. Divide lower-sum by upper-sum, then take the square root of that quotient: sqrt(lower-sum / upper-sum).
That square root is 0.71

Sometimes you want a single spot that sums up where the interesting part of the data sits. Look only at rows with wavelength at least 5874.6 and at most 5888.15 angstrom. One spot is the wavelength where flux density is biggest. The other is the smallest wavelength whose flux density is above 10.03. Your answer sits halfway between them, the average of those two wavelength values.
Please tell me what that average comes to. 5876.6 angstrom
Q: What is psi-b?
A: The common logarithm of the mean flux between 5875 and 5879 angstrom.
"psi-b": 1.015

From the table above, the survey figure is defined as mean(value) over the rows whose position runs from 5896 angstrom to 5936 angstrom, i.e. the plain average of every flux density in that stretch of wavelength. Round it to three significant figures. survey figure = 10.1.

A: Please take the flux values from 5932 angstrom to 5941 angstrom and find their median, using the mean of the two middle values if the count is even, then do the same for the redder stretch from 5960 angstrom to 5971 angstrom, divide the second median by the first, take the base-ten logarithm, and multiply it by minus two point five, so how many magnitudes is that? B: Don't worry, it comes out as -0.03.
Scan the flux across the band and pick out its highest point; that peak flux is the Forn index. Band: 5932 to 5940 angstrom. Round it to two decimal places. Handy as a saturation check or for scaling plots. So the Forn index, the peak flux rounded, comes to 10.39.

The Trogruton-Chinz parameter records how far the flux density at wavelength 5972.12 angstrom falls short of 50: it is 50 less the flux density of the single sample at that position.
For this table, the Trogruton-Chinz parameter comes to 39.7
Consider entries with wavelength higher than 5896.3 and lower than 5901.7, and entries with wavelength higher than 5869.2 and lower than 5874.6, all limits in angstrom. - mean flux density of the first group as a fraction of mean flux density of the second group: 0.98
